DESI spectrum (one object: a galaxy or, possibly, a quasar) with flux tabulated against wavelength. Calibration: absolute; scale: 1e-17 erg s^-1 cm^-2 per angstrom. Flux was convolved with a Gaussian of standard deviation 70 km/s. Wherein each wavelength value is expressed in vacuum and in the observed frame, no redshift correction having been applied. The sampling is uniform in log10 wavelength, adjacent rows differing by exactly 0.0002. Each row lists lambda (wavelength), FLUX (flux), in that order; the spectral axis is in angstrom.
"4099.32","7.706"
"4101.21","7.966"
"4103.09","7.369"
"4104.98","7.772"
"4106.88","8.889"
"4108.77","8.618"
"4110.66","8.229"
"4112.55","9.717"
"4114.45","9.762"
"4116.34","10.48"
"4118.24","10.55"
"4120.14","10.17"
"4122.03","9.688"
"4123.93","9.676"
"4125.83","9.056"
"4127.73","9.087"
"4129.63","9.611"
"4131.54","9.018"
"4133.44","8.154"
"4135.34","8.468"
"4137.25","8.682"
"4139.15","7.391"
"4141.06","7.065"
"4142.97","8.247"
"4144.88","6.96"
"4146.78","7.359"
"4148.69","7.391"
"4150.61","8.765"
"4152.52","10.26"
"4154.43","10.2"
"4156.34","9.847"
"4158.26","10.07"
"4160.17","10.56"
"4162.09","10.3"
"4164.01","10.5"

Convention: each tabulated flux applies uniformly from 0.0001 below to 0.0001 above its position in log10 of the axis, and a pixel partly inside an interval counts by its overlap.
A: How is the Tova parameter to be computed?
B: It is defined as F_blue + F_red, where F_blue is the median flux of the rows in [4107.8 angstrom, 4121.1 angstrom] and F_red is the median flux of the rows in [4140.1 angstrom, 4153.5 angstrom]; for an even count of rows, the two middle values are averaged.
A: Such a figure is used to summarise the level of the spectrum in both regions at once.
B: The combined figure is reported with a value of 17.2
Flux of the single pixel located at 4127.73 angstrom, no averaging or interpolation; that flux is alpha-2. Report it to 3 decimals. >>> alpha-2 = 9.087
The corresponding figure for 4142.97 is 8.247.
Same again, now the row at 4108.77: 8.618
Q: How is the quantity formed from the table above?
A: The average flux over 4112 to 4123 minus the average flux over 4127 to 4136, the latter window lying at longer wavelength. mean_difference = 1.2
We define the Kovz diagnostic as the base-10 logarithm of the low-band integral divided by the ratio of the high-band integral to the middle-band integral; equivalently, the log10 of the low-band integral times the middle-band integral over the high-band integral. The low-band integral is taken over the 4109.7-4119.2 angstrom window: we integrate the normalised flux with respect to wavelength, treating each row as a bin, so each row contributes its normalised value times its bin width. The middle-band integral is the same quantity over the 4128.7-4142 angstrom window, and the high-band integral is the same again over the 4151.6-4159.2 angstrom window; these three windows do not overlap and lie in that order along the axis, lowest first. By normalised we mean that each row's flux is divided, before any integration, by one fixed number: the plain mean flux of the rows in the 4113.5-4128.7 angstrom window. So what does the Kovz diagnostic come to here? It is 1.13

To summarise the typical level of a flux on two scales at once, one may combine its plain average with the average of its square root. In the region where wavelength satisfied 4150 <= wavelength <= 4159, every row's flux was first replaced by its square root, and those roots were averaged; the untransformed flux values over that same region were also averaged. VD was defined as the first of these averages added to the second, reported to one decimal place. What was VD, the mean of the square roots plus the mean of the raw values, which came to 13.0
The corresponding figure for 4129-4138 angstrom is 11.7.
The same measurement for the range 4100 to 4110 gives 11.0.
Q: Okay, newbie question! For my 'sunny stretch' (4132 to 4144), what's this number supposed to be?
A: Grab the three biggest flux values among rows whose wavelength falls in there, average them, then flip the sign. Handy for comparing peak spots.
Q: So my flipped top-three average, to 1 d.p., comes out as -8.5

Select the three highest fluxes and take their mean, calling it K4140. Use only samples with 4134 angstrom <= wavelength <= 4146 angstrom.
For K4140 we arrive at 8.47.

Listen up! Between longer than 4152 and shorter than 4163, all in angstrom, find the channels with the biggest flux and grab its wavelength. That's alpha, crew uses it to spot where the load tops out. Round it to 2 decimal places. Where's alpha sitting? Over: 4160.17 angstrom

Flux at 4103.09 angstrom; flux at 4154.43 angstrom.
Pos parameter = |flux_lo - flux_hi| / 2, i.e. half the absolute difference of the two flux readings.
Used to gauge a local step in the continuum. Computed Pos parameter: 1.42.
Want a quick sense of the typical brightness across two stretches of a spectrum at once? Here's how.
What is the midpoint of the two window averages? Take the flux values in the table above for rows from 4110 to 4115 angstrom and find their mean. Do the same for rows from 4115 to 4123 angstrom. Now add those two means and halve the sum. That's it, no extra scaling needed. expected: 9.73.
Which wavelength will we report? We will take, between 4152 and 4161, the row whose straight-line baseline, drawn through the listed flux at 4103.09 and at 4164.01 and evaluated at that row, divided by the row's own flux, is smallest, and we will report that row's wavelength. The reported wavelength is 4152.52 angstrom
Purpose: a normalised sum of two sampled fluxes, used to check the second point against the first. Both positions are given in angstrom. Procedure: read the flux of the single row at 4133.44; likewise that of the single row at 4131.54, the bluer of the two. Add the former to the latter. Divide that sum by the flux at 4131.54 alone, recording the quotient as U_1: 1.90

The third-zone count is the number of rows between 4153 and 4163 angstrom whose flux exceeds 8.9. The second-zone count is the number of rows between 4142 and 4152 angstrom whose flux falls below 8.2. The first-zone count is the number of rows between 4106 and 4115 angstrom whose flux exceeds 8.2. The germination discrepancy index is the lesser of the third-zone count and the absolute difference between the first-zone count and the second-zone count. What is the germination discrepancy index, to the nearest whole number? 2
